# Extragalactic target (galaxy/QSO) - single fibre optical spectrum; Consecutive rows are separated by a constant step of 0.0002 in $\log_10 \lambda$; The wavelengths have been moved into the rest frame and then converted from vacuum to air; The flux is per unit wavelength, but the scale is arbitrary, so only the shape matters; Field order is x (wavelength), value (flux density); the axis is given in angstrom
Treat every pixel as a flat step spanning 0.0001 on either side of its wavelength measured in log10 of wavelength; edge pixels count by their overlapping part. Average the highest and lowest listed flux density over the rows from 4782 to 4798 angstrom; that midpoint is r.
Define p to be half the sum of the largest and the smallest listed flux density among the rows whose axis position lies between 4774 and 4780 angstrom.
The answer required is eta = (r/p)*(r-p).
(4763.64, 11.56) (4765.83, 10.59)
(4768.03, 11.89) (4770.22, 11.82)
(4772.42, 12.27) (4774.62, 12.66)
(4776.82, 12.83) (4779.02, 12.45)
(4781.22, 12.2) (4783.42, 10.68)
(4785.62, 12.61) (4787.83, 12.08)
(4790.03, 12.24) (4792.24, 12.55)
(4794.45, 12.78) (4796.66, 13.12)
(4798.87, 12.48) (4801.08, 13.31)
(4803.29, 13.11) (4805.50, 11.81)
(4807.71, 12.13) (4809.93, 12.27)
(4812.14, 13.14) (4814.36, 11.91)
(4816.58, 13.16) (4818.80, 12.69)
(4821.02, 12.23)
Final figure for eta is -0.7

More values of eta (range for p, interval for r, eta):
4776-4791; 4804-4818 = 0.8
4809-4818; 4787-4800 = 0.1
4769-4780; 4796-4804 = 0.6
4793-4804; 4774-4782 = -0.4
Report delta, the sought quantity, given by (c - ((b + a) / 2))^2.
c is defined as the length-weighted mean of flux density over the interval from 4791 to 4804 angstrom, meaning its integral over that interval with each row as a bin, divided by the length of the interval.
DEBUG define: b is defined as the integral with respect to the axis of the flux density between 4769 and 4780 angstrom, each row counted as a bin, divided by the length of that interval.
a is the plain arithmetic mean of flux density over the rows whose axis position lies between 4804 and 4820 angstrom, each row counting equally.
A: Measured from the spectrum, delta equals 0.2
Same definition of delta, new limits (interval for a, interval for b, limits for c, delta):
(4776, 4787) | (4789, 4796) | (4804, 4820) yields 0.0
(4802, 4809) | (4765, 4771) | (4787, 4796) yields 0.3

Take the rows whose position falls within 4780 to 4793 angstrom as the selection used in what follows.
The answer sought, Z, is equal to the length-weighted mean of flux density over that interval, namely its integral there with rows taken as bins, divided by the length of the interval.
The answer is 12.1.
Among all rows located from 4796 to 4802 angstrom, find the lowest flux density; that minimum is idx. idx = 12.48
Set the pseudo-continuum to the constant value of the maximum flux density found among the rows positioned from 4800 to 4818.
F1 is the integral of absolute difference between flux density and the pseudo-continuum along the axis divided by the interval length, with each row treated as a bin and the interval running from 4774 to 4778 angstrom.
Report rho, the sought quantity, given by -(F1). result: -0.56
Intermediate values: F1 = 0.56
